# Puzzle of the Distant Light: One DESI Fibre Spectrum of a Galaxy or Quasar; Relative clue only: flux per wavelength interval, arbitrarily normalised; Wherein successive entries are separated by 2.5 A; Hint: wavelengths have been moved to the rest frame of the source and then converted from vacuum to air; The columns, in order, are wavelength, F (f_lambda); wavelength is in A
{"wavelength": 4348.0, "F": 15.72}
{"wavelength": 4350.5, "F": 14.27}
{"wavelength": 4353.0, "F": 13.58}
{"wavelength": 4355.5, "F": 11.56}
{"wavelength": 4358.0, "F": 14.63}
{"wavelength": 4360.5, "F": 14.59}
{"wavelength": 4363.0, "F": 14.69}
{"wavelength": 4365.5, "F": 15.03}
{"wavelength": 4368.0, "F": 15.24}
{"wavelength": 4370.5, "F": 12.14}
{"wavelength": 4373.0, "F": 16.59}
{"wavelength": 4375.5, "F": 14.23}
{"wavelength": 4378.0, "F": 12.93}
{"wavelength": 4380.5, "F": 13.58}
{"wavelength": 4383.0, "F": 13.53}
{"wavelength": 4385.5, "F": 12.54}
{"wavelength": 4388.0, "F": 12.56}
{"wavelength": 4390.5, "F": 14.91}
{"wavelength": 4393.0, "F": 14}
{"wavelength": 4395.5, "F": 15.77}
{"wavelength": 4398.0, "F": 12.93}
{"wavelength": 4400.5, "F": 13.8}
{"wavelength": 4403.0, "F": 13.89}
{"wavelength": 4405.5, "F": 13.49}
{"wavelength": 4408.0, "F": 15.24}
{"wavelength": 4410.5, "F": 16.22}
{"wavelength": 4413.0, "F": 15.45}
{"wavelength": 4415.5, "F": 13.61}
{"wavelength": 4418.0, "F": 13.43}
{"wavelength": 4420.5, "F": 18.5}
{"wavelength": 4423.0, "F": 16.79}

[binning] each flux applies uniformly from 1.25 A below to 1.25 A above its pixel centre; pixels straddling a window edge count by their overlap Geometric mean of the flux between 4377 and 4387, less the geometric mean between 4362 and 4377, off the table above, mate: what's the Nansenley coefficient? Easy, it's -1.5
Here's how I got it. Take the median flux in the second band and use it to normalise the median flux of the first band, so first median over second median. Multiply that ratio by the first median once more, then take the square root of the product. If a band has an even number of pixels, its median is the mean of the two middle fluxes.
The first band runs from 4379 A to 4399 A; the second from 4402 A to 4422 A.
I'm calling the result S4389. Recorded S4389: 3.55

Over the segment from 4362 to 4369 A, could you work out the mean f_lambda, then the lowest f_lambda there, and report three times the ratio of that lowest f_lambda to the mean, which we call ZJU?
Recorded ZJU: 2.94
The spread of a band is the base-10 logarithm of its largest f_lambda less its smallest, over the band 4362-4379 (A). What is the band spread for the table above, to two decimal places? 0.65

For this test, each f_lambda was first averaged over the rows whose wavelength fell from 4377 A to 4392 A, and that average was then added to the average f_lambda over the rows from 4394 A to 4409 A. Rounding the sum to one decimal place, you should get 27.5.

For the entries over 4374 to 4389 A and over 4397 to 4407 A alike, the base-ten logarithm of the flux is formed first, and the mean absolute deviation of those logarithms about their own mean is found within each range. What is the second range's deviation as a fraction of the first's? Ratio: 0.57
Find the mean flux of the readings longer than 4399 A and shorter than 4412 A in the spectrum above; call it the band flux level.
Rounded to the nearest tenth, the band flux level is 14.5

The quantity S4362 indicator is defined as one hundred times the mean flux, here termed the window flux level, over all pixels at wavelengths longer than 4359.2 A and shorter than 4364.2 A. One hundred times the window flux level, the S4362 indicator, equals 1464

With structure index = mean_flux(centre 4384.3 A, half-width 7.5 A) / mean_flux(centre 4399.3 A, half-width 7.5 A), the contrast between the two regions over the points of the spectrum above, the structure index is 0.95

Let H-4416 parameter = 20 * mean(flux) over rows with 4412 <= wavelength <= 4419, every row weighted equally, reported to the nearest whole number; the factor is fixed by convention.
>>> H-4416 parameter 283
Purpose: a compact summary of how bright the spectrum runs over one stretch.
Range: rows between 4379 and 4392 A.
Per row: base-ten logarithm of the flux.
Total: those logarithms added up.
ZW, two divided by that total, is 0.4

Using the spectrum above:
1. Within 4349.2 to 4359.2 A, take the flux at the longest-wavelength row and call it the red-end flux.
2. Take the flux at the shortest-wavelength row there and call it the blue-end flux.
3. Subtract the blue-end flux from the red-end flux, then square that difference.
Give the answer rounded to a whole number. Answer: 0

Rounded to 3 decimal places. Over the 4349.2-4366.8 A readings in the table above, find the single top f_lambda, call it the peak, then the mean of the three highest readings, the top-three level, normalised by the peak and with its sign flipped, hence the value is -0.984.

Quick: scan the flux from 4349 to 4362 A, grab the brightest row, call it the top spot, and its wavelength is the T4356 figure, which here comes 4358.0 A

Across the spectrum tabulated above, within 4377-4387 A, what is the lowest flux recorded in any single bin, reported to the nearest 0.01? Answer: 12.54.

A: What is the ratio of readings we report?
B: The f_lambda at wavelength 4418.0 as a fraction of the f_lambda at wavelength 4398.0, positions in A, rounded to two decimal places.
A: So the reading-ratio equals 1.04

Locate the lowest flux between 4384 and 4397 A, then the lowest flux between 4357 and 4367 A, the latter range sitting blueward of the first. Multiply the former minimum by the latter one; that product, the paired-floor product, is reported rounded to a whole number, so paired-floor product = 183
